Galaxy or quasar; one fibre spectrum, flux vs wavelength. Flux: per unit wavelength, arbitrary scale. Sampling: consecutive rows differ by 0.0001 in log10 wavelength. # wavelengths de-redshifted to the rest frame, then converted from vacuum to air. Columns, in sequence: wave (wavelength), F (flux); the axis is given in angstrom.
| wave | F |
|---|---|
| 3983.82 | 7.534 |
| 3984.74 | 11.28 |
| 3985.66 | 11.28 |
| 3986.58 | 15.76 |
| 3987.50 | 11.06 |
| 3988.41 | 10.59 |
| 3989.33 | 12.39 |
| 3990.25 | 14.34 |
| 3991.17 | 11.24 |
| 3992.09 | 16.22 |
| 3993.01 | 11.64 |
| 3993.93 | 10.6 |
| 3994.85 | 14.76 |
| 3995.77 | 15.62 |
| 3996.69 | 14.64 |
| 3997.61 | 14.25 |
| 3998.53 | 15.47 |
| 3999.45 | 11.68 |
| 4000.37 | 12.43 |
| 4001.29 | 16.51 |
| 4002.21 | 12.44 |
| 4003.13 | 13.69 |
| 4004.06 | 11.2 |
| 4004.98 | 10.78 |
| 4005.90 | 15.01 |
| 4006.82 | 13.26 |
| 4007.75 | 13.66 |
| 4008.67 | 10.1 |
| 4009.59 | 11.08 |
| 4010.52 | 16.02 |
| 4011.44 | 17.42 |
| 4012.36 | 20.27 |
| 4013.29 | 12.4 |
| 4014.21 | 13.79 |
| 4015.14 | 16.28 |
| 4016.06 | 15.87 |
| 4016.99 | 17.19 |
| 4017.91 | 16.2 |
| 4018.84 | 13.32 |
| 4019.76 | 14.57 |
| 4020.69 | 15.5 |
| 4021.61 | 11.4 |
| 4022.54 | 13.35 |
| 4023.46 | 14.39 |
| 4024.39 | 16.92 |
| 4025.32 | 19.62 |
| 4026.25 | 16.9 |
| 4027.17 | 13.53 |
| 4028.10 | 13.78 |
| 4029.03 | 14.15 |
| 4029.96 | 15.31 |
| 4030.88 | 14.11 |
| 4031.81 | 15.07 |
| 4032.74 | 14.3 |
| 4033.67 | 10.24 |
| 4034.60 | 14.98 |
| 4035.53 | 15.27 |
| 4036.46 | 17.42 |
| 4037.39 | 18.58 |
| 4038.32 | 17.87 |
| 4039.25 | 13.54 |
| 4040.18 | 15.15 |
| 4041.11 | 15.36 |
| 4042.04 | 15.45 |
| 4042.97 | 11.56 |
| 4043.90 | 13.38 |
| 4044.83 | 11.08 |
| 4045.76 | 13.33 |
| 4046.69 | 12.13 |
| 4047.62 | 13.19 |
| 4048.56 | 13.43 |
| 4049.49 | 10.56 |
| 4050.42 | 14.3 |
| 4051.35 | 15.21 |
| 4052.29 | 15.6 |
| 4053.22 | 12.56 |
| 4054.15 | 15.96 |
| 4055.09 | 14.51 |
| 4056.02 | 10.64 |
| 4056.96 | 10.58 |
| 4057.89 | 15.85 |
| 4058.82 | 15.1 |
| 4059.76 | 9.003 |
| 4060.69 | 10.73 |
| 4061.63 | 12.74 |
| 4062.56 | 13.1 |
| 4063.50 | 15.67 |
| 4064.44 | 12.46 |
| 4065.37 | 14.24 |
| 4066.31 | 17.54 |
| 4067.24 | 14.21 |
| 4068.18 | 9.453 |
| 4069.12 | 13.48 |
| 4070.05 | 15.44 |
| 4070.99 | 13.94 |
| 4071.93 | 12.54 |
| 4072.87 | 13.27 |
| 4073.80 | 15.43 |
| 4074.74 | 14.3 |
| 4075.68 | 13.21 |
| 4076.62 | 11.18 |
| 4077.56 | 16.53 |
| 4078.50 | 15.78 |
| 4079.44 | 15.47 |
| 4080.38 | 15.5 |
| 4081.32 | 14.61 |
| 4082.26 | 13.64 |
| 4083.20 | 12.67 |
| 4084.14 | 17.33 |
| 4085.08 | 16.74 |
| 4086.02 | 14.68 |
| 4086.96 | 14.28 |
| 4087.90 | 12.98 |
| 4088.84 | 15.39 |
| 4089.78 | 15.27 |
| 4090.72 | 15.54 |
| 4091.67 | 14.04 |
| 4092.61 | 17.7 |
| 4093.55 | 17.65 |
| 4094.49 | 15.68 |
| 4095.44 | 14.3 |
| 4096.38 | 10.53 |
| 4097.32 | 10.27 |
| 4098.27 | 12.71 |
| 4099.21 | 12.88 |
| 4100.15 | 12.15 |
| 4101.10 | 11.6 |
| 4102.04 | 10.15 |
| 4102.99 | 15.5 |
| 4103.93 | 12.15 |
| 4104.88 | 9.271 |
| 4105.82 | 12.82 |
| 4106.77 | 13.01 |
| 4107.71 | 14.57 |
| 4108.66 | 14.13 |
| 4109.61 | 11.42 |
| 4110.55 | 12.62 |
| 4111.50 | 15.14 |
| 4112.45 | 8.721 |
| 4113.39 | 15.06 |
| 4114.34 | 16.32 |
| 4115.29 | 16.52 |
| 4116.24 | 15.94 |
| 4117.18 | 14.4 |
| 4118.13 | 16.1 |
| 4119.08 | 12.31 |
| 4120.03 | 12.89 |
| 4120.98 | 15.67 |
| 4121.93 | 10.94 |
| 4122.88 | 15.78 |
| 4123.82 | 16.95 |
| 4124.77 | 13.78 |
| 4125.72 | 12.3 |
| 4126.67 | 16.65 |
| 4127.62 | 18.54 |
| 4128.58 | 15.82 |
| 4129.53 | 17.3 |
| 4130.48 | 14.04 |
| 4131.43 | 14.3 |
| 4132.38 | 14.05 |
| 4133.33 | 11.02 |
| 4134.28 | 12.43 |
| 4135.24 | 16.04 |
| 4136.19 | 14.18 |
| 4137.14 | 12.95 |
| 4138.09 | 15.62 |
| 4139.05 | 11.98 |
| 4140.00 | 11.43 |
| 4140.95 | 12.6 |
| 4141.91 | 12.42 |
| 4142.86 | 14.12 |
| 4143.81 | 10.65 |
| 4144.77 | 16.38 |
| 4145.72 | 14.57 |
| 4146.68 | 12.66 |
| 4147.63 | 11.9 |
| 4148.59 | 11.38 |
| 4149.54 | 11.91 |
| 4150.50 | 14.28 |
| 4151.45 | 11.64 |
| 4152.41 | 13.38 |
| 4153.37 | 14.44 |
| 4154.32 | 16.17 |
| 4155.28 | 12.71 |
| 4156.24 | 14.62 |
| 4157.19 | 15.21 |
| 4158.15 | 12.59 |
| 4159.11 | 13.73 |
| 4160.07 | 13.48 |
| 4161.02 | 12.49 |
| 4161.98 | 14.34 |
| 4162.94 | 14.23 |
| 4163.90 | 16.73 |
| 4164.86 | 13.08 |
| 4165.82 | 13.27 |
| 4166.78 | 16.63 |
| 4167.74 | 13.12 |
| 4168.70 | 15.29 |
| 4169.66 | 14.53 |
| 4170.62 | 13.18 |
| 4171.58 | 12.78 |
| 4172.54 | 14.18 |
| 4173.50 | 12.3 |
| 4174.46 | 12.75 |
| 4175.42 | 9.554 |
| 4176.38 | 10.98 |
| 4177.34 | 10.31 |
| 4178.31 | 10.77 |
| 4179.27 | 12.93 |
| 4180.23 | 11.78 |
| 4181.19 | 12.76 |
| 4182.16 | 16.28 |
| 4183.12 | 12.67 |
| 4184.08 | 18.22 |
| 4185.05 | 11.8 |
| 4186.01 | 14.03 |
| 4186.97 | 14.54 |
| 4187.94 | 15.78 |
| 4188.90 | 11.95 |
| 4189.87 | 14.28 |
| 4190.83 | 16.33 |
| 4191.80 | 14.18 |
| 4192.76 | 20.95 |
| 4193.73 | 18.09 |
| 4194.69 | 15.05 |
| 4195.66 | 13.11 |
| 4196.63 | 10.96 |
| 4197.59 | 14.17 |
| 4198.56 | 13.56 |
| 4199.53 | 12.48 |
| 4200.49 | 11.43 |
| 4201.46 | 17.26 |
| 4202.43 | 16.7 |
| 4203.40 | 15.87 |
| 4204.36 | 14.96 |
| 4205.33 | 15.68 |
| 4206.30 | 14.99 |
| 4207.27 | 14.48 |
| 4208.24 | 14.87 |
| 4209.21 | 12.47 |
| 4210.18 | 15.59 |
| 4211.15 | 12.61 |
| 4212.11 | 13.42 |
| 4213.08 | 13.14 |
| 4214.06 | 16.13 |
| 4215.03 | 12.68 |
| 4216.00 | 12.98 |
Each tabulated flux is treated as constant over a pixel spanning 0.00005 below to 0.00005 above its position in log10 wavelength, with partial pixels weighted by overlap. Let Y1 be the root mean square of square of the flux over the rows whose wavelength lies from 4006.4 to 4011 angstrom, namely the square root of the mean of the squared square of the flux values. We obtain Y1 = 177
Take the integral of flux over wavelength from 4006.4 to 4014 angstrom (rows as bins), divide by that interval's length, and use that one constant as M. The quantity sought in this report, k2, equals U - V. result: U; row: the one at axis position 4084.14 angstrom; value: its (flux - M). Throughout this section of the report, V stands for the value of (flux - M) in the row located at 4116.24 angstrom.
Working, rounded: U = 3.1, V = 1.7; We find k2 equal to 1.4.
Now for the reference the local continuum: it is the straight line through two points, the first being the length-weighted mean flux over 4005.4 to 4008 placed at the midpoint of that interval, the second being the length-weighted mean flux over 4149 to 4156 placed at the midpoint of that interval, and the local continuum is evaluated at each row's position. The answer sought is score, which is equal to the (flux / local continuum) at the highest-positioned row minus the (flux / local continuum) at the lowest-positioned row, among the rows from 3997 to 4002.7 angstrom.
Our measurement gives -0.13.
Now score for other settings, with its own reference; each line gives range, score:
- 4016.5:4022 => -0.42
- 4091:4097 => -0.26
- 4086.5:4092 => -0.02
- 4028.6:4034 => -0.28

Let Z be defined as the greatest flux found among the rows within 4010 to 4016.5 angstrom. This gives 20.27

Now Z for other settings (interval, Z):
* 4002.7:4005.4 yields 13.69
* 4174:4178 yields 12.75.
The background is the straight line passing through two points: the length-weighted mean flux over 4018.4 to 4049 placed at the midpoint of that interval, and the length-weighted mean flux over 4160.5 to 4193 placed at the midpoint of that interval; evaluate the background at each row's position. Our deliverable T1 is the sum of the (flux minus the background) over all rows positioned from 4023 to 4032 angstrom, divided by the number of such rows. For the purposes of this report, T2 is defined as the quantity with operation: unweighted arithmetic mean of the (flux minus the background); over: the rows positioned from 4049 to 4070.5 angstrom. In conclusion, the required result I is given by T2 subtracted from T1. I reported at 1.8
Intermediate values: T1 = 0.9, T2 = -0.9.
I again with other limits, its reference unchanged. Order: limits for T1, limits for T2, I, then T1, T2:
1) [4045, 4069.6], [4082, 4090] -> -1.6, -1.1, 0.6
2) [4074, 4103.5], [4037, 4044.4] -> -0.7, 0.0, 0.7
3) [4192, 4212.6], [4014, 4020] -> 0.4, 1.1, 0.7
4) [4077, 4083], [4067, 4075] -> 1.7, 1.0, -0.7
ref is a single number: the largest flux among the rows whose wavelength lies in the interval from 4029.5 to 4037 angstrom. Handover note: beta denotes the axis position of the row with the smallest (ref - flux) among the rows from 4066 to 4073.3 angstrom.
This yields 4066.31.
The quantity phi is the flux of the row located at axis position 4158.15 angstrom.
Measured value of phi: 12.59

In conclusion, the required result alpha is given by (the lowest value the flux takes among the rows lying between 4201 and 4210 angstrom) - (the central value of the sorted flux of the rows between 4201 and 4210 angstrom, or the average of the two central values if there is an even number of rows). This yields -3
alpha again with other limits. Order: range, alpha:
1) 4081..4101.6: -4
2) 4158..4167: -1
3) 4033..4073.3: -5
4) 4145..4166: -2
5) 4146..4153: -1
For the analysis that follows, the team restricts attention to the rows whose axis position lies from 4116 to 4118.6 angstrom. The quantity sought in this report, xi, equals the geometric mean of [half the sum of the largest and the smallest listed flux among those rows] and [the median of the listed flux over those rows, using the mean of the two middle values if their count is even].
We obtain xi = 15.6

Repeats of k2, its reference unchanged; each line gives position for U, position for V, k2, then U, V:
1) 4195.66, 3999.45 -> 1.4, -1.2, -2.6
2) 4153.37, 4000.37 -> 2.0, 0.2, -1.8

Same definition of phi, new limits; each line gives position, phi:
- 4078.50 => 15.78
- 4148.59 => 11.38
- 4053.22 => 12.56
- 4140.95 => 12.6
